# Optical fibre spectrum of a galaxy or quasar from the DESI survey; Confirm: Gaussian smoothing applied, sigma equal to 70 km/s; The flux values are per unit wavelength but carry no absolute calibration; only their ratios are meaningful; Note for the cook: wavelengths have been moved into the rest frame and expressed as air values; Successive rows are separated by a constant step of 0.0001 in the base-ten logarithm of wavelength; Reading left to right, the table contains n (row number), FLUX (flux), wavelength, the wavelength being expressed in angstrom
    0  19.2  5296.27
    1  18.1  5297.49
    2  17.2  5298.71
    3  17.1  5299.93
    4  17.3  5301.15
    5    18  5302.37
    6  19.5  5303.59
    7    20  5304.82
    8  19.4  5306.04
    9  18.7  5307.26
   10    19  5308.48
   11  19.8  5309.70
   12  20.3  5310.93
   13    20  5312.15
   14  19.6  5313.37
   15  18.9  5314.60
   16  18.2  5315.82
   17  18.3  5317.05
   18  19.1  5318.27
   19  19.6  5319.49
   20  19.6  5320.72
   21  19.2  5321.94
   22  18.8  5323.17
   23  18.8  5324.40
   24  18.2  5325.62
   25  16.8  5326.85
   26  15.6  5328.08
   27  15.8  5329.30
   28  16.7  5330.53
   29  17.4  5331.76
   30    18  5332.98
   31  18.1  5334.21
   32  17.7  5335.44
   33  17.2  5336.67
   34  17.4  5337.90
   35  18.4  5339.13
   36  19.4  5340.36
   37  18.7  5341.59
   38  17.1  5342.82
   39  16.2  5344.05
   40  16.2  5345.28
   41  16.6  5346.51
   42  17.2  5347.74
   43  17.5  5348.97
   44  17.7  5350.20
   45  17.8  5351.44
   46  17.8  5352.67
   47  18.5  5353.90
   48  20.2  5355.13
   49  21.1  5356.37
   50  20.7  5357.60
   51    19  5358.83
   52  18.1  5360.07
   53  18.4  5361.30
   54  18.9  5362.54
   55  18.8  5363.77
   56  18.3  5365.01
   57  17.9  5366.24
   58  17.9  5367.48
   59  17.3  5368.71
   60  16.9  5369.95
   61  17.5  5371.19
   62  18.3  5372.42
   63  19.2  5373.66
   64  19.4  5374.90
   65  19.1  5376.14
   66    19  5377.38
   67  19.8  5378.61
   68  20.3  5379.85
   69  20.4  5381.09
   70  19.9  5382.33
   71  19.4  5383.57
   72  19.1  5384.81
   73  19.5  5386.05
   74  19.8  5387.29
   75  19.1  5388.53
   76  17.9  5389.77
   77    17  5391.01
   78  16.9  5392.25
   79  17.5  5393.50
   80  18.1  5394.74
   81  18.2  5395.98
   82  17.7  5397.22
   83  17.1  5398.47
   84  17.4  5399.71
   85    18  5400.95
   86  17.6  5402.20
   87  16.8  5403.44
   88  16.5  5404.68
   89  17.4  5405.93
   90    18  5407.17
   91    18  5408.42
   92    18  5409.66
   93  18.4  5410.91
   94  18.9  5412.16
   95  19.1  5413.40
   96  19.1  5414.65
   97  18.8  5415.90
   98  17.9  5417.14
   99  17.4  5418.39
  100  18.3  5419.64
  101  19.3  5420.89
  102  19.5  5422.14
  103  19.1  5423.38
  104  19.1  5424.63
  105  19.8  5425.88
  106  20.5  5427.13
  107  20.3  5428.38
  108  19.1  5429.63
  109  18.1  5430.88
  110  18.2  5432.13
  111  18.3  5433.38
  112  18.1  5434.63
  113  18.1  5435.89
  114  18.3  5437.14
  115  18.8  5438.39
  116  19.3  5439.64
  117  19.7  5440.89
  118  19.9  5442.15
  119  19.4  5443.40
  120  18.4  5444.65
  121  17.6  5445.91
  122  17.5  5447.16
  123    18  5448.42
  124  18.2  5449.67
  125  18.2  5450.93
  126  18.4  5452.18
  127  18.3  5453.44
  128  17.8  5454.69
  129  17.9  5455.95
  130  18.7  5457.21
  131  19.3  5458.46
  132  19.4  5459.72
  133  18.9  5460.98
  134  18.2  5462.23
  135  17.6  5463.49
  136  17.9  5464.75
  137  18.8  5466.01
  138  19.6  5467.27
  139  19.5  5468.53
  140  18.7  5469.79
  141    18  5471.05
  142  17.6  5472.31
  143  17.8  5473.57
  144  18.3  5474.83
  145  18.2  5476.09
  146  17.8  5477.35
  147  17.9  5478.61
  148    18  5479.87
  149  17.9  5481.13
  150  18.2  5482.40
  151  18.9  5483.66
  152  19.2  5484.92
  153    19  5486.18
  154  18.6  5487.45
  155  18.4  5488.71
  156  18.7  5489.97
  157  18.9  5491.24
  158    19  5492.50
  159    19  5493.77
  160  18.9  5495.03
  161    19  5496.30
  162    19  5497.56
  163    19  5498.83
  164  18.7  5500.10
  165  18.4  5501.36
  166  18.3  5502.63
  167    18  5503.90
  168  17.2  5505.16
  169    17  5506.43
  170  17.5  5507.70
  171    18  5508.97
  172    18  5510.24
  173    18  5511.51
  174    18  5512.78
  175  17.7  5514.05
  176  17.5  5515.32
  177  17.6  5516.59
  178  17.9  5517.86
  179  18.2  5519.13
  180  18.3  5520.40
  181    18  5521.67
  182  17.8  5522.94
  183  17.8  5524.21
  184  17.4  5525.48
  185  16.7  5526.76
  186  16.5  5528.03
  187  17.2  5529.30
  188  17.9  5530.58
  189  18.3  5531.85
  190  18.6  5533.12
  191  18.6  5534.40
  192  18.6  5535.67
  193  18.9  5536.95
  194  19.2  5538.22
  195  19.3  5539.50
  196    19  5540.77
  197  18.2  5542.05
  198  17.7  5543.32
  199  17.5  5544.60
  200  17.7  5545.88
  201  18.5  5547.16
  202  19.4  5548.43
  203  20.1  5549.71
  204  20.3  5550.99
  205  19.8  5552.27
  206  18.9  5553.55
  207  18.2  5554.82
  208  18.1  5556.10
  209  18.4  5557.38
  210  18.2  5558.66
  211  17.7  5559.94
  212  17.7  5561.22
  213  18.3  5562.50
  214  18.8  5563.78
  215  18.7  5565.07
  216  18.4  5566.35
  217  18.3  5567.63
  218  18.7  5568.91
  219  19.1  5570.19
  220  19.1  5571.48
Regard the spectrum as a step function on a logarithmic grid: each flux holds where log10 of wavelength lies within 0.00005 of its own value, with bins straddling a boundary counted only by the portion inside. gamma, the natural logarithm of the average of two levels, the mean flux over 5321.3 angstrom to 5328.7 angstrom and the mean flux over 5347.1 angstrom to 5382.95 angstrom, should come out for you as 2.91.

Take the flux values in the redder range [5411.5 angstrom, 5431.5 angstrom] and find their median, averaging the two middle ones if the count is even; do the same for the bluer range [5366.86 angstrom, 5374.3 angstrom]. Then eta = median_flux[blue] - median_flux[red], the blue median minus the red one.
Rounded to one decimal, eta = -1.4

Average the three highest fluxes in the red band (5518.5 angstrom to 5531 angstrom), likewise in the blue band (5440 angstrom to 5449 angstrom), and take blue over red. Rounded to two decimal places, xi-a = 1.08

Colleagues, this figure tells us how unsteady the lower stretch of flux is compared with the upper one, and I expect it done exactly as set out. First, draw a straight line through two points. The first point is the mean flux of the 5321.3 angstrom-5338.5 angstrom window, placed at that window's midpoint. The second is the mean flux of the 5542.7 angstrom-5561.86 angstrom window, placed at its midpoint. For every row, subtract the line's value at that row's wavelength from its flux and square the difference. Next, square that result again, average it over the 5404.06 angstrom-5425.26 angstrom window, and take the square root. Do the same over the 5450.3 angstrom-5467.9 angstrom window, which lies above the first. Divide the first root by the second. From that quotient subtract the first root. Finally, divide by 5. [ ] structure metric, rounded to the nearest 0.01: 0.05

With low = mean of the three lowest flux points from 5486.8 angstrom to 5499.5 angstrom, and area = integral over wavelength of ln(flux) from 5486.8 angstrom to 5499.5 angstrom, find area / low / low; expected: 0.11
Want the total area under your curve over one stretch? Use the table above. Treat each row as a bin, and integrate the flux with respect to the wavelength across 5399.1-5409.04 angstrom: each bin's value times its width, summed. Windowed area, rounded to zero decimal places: 174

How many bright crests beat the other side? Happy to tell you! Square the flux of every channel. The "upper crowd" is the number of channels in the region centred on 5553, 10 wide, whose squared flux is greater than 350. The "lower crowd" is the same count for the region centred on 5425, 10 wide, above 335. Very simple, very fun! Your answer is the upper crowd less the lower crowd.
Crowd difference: -3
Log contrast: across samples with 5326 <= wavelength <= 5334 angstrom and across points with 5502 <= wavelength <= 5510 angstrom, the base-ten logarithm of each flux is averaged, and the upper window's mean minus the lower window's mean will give 0.02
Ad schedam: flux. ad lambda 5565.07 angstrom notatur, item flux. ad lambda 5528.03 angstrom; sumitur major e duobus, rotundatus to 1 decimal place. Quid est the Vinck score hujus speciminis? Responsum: 18.7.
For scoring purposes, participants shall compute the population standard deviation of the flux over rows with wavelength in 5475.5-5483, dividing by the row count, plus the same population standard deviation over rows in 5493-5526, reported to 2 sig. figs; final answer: 0.72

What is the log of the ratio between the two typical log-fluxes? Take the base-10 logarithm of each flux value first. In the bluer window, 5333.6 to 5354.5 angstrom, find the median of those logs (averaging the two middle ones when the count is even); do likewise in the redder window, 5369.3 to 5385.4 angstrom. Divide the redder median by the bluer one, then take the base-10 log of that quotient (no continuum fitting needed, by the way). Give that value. 0.012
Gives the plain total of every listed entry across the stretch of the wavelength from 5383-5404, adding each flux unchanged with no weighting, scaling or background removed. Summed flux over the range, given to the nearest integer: 307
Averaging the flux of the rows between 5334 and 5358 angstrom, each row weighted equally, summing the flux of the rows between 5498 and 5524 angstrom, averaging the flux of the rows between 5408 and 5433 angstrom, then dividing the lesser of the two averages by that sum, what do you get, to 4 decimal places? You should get 0.0503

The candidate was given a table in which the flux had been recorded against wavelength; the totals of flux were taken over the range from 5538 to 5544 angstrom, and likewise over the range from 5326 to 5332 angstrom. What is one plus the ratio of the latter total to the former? 1.88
